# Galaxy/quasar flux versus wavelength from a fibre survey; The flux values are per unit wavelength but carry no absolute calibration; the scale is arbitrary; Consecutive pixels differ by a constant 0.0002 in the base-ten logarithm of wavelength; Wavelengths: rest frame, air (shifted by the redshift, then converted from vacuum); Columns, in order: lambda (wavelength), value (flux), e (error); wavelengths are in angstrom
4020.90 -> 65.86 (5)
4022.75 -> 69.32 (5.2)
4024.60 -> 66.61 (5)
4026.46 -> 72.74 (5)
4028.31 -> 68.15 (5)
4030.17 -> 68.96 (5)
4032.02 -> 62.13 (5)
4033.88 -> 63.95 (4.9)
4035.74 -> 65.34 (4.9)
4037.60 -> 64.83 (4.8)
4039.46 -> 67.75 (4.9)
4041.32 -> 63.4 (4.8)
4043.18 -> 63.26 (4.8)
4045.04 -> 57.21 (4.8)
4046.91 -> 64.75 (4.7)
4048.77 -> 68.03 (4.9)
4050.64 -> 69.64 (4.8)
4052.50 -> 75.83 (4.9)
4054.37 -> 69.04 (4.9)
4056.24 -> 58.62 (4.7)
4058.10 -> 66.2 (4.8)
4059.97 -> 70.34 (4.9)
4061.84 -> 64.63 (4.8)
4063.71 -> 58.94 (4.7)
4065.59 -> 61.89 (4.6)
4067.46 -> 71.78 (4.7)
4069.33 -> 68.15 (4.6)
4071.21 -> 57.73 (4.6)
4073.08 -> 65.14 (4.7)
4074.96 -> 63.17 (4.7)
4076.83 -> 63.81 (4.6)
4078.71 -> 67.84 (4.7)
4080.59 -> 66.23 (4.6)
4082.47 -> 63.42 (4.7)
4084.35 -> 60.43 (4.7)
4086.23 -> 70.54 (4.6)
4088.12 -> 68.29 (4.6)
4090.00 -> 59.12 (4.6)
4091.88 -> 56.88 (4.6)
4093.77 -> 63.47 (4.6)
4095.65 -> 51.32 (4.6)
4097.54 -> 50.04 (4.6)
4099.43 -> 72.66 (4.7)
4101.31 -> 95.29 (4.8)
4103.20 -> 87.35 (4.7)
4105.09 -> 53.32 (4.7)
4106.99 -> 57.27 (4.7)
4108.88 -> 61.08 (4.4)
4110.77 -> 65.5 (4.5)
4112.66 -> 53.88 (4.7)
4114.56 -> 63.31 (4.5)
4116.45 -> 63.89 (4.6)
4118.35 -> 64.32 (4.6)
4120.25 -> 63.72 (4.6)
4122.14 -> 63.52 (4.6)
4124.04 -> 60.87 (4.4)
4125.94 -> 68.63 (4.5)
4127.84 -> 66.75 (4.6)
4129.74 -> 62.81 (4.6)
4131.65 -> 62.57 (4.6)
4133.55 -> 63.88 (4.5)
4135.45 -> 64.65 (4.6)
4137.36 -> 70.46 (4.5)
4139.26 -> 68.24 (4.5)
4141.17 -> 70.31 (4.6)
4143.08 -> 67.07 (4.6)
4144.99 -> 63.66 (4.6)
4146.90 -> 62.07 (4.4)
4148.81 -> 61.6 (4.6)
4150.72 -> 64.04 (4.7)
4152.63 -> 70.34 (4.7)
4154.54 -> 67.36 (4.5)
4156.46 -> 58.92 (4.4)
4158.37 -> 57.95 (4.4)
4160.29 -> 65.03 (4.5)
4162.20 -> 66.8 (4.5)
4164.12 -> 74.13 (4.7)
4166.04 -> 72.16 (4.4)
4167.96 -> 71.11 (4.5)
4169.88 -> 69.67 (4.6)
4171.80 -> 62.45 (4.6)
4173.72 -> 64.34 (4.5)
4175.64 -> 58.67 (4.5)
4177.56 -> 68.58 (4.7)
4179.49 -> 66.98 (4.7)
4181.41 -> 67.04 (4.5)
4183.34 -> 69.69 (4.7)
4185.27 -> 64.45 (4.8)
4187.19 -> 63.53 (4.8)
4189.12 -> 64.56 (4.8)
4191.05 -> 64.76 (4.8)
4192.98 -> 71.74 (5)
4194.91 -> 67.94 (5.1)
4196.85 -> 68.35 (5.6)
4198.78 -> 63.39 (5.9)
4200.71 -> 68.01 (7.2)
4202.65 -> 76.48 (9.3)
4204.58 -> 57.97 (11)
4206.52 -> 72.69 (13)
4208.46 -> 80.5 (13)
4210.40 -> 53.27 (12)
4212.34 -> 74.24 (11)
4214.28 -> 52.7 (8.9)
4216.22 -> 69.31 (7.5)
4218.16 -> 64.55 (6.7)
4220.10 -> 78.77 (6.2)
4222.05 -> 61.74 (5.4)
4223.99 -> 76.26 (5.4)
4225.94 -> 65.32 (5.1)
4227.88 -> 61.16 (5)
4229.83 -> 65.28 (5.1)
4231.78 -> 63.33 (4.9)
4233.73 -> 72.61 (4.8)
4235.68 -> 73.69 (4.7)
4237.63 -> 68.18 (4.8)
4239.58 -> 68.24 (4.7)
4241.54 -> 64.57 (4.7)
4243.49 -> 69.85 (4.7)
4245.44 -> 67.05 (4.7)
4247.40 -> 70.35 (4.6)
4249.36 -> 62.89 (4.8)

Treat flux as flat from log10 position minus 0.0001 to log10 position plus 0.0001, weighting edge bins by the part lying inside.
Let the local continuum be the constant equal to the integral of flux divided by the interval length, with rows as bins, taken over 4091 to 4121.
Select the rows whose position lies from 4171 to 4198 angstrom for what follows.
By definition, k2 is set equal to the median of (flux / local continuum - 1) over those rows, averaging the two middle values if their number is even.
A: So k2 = 0.030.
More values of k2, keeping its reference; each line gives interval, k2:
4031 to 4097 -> 0.010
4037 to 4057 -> 0.014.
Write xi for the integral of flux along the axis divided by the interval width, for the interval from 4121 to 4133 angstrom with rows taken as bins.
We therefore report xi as 64.2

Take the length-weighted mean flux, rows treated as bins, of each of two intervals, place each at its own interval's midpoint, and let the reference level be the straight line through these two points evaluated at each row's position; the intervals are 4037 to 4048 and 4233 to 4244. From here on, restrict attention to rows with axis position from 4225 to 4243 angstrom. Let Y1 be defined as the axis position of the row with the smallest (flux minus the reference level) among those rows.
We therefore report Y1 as 4227.88 angstrom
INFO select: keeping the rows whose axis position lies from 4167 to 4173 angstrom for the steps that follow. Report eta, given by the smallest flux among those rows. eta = 62.45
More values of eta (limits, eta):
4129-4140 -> 62.57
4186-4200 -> 63.39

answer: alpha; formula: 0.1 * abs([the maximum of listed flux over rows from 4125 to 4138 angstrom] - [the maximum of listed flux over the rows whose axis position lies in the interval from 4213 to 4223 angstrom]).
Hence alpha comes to 0.83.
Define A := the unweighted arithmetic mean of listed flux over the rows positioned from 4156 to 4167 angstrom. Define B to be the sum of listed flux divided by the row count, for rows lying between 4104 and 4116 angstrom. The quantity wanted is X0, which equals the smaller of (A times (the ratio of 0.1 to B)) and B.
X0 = 0.111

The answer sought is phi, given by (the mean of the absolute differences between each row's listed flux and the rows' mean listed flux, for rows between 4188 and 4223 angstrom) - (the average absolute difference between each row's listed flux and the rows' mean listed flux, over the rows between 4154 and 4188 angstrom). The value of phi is 2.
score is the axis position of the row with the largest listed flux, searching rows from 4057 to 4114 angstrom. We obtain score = 4101.31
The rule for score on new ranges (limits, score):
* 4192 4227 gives 4208.46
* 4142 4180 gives 4164.12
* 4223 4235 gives 4223.99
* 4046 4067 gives 4052.50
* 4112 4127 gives 4125.94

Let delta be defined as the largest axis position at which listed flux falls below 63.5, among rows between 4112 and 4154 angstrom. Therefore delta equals 4148.81 angstrom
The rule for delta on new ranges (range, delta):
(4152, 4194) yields 4175.64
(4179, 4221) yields 4214.28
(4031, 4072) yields 4071.21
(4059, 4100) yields 4097.54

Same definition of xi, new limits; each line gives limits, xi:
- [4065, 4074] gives 65.1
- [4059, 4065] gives 64.4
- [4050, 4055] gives 71.8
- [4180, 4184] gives 68.1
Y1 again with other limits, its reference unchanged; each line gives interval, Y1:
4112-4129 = 4112.66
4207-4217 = 4214.28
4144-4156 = 4148.81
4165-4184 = 4175.64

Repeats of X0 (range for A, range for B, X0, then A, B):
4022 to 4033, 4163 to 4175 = 0.099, 68.0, 69.0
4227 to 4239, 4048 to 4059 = 0.099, 67.4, 67.9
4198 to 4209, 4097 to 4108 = 0.101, 69.8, 69.3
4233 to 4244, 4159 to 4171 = 0.100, 69.5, 69.8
